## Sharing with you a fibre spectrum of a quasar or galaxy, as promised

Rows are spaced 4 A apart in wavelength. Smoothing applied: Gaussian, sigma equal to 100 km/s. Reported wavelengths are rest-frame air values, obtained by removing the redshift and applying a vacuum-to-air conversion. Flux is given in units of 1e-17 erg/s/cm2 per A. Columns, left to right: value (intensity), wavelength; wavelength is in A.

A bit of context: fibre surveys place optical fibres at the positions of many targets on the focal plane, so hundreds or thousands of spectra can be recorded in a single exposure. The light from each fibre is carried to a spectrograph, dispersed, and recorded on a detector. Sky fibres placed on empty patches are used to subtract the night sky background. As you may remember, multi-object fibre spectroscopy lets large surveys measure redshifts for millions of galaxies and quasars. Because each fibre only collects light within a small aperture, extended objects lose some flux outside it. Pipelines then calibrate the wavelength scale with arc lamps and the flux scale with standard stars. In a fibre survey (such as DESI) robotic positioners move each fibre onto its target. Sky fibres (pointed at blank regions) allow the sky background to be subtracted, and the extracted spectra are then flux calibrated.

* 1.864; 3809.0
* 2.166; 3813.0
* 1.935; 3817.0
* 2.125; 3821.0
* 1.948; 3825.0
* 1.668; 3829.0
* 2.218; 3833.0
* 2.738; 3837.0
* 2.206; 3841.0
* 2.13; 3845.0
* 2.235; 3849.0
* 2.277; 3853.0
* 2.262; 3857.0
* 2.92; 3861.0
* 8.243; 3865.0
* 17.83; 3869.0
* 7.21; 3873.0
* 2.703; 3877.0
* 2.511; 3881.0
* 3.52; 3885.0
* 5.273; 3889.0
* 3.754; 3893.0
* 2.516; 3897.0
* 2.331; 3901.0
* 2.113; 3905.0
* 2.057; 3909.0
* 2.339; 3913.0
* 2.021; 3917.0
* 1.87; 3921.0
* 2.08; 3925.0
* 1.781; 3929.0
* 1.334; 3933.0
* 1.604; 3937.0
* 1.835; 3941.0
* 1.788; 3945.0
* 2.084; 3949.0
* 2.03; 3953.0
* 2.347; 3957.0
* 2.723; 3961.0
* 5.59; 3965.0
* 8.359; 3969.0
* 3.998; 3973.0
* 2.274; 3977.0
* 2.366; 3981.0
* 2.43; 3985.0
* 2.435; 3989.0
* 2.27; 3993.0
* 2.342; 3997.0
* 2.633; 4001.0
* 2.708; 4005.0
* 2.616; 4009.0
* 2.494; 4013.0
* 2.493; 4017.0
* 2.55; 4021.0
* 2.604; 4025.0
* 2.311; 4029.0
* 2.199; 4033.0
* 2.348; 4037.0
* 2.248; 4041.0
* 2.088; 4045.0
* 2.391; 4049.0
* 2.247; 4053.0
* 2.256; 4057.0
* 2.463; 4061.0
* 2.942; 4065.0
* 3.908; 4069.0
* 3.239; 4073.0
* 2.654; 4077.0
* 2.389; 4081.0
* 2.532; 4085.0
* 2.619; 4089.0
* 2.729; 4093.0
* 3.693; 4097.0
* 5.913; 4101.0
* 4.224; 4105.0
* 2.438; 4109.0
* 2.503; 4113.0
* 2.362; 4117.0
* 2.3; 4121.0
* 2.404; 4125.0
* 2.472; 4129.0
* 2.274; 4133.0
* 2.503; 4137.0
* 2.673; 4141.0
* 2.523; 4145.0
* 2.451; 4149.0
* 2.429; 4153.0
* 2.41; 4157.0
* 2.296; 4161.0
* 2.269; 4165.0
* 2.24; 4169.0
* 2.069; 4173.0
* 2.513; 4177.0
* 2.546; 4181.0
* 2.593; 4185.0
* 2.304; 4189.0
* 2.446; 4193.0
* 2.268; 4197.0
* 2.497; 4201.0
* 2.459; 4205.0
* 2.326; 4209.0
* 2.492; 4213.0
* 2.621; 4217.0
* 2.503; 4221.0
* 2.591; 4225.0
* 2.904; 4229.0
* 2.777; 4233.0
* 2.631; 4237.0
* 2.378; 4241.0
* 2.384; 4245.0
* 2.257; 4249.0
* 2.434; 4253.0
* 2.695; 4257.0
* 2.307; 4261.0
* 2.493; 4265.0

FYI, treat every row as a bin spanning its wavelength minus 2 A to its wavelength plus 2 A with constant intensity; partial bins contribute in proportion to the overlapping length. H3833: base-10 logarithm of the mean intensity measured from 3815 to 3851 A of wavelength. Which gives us 0.33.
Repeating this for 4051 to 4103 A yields 0.48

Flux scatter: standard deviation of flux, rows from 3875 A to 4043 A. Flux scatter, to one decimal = 1.2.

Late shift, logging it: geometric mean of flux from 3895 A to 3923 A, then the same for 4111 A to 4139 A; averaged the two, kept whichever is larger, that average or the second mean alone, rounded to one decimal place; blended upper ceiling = 2.4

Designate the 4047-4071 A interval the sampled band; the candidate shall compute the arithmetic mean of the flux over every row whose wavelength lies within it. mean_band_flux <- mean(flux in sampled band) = 2.7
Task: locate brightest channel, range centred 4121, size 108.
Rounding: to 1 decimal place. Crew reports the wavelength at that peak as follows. 4101.0 A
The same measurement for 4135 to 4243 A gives 4229.0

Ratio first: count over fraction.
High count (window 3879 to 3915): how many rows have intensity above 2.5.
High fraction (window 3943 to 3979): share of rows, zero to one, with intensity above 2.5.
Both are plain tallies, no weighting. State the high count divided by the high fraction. 11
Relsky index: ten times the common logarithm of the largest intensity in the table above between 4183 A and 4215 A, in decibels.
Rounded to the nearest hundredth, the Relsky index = 4.14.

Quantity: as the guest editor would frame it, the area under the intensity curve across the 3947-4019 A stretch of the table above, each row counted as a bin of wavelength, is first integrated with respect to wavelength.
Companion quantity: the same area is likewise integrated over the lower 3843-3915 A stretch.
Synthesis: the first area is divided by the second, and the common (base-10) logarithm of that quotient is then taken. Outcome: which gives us -0.137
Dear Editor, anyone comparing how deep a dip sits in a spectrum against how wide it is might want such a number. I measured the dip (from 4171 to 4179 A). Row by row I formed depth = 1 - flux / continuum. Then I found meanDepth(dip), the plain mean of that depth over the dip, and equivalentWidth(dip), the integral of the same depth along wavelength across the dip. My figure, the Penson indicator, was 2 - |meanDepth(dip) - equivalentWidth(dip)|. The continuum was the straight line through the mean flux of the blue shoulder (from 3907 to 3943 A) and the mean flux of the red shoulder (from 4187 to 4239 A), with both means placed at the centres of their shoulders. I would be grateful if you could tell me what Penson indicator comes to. 1.57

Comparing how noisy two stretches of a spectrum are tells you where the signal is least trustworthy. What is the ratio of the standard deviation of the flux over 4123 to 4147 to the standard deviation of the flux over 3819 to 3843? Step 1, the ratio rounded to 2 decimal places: 0.37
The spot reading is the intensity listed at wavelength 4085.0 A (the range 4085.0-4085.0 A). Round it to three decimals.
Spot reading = 2.532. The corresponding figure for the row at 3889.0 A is 5.273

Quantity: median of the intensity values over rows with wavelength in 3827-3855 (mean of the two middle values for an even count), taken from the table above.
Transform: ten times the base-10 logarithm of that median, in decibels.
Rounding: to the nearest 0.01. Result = 3.46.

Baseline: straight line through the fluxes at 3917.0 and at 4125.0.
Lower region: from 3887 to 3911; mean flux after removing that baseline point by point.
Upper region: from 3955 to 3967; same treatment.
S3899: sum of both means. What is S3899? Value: 2.5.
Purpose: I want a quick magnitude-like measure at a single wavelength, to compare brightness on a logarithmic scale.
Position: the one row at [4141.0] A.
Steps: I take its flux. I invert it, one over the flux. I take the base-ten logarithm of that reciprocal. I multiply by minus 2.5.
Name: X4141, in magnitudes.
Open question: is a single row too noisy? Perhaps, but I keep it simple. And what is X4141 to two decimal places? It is 1.07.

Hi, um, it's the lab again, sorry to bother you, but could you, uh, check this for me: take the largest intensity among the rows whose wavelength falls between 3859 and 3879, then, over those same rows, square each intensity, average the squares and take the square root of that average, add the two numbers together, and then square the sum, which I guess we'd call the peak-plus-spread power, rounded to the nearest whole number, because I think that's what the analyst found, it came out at 748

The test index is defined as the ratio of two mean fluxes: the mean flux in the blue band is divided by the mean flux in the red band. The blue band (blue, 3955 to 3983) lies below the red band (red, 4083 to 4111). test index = 1.15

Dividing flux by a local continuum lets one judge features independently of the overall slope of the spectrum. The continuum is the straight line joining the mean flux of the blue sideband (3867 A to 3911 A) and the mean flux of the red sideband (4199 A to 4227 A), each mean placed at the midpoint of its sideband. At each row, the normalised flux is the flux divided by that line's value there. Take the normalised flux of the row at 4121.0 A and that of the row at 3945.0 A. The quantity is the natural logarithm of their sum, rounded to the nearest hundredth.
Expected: 0.14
